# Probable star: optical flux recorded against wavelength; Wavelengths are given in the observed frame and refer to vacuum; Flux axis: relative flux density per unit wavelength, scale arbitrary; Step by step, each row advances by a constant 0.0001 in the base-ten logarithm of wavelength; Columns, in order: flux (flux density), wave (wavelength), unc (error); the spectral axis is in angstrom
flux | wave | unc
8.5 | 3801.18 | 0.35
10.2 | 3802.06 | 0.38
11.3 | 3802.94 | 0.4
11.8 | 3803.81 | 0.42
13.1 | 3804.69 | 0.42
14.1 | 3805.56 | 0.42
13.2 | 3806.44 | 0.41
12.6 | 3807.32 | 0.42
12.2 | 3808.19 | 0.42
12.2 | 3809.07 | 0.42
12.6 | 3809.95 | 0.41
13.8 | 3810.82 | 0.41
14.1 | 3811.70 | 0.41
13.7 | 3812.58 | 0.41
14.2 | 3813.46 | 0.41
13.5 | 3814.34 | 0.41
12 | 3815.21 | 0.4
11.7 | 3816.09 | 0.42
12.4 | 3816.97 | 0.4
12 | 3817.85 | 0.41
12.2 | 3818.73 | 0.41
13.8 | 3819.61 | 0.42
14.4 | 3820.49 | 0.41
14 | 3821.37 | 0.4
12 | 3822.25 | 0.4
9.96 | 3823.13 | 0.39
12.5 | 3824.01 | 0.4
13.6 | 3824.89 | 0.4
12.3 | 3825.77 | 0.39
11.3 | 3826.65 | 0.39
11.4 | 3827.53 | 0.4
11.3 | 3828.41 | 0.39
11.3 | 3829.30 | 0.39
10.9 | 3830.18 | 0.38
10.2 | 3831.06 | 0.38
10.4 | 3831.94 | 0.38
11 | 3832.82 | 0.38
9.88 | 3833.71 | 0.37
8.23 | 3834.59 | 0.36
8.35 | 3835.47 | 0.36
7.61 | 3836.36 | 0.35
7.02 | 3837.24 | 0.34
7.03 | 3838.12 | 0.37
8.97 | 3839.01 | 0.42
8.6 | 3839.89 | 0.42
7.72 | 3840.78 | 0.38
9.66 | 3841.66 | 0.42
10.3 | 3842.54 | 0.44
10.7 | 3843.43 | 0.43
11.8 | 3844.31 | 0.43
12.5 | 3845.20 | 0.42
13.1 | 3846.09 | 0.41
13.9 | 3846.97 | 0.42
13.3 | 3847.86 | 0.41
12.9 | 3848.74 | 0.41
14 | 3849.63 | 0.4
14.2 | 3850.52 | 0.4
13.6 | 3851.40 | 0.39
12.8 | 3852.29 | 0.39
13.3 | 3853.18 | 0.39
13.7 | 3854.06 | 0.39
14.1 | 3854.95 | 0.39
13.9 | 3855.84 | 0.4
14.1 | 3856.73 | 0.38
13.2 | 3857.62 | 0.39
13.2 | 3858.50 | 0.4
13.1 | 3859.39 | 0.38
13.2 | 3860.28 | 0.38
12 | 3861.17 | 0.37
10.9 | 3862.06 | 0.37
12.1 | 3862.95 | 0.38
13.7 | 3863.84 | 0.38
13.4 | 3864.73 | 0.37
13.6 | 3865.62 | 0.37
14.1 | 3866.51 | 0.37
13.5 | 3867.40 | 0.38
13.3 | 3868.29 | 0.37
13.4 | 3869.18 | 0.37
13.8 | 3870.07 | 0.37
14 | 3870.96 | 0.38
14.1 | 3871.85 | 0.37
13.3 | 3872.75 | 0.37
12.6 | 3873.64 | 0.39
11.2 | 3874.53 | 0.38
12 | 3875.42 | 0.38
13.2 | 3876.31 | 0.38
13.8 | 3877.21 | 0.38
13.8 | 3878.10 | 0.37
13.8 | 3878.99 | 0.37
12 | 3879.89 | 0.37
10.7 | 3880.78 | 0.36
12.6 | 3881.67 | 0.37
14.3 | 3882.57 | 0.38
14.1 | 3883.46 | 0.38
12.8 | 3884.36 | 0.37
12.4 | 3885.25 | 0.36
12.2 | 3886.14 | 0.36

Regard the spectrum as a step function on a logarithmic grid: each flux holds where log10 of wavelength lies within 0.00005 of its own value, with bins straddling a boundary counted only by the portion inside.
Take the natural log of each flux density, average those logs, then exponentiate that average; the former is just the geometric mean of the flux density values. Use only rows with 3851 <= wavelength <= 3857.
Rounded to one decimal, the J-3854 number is 13.6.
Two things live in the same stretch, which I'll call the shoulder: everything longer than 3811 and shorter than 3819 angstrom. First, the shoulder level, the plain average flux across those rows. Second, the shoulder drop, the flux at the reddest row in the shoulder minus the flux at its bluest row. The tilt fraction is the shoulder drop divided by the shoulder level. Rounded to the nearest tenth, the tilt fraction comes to -0.1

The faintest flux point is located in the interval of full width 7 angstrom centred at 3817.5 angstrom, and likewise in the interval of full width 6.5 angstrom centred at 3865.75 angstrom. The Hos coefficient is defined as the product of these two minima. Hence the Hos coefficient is 142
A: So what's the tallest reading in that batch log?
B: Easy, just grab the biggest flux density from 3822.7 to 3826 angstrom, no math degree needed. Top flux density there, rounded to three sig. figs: 13.6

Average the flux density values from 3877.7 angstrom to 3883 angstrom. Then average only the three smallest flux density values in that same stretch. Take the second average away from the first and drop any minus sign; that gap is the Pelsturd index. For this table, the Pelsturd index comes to 1.1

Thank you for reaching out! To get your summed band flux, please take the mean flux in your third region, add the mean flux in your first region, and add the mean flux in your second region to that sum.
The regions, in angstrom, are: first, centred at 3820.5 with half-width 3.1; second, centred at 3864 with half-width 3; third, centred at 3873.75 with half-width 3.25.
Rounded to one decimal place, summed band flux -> 38.4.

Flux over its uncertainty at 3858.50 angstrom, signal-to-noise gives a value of 33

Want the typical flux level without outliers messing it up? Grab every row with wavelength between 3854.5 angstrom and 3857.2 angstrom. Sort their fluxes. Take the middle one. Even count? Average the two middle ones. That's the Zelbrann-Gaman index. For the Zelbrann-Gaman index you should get 14.1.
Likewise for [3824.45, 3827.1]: 12.3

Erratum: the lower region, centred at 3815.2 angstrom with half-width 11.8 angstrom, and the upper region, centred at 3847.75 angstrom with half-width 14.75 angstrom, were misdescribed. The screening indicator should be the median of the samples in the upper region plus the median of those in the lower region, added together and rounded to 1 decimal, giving 25.4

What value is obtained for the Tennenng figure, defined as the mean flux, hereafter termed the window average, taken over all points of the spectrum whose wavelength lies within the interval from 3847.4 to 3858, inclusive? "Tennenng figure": 13.6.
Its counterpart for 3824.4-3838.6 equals 10.1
